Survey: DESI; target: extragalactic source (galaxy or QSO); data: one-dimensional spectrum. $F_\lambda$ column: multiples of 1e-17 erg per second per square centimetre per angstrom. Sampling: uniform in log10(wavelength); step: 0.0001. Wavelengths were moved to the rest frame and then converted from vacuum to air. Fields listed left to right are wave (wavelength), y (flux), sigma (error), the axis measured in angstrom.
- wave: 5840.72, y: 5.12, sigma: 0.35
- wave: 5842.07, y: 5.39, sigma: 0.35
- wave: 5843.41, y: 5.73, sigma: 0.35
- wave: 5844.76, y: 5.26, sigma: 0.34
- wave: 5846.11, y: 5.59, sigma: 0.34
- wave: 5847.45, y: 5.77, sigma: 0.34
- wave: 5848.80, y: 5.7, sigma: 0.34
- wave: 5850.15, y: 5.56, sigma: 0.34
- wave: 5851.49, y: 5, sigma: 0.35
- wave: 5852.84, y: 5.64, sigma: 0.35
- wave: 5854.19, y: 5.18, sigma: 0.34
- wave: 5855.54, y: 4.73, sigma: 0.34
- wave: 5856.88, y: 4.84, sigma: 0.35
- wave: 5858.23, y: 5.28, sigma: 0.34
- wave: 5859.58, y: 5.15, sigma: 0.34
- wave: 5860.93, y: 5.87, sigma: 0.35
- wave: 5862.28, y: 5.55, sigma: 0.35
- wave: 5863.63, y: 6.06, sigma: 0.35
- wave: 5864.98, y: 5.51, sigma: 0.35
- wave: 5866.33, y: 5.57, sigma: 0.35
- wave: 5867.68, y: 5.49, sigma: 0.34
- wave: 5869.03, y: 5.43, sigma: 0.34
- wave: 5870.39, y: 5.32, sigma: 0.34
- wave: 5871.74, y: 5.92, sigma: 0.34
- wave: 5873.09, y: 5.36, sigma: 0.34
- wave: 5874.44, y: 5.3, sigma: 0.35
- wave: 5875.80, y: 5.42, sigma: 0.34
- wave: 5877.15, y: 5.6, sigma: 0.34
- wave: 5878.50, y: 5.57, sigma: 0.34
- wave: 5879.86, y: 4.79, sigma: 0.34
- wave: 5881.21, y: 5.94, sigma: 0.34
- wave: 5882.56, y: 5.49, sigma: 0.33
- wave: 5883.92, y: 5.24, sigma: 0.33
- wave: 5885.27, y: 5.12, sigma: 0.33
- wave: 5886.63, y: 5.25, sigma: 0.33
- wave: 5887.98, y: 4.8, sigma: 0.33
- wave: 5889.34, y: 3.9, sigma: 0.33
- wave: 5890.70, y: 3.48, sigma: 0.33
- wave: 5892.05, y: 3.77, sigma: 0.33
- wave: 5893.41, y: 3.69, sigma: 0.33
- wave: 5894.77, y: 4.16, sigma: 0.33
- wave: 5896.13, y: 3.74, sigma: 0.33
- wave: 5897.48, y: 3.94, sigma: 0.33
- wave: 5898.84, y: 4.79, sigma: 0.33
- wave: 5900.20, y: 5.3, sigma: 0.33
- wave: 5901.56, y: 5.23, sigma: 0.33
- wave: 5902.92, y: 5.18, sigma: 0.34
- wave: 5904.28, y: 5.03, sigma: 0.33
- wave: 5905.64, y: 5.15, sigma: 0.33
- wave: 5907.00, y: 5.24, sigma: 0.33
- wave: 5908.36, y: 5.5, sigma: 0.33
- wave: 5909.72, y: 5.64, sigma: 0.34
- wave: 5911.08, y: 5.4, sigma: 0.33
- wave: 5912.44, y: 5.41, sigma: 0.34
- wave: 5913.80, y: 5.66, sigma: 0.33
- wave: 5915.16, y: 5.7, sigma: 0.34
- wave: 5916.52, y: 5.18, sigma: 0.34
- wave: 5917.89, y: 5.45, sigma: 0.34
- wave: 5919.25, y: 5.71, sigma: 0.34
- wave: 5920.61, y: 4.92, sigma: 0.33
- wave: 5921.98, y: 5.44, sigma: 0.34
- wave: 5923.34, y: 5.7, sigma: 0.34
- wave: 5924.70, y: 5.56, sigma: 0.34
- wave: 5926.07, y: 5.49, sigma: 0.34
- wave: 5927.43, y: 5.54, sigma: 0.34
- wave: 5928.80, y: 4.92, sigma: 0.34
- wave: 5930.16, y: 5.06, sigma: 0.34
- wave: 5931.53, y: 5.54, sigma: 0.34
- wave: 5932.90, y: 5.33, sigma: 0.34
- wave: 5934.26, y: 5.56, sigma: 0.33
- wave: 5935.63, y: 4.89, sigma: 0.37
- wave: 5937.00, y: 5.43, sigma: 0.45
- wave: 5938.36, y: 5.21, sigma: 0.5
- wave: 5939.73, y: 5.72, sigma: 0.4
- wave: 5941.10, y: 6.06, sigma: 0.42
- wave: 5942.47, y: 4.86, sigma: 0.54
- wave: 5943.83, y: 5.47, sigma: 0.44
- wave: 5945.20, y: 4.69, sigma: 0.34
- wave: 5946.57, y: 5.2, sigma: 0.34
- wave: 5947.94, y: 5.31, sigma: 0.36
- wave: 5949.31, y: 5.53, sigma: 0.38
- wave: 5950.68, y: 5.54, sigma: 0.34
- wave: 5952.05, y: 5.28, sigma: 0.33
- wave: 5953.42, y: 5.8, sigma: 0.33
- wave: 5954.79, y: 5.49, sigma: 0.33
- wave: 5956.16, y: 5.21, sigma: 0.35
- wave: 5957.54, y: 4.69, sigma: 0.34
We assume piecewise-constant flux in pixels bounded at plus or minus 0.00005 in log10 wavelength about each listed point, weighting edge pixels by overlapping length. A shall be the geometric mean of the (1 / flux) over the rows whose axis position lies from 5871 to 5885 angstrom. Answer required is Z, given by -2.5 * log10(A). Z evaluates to 1.84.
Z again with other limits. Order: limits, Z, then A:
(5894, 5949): 1.79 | 0.192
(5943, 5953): 1.81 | 0.189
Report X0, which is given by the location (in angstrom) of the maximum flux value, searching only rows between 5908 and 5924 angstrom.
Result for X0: 5919.25 angstrom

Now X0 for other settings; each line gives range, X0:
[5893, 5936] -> 5919.25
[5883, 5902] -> 5900.20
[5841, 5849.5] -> 5847.45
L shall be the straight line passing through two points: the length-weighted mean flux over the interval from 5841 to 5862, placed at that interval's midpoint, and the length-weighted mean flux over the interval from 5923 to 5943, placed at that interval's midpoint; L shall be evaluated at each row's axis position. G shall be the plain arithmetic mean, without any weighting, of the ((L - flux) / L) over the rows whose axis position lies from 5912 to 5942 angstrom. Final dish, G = -0.008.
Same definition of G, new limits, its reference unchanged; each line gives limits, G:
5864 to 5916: 0.056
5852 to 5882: -0.010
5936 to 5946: 0.008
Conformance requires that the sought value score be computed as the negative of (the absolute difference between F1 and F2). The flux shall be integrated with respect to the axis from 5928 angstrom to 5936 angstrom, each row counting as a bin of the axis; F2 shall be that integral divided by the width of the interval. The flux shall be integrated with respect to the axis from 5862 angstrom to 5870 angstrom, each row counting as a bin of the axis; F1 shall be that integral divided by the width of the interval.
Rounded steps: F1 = 5.6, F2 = 5.23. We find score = -0.4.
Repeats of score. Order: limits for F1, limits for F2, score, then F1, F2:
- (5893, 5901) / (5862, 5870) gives -1.3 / 4.3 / 5.59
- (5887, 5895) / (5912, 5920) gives -1.5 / 4.0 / 5.52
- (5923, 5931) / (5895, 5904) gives -0.7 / 5.4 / 4.68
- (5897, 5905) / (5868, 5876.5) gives -0.5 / 4.9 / 5.46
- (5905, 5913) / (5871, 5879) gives -0.1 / 5.4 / 5.53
